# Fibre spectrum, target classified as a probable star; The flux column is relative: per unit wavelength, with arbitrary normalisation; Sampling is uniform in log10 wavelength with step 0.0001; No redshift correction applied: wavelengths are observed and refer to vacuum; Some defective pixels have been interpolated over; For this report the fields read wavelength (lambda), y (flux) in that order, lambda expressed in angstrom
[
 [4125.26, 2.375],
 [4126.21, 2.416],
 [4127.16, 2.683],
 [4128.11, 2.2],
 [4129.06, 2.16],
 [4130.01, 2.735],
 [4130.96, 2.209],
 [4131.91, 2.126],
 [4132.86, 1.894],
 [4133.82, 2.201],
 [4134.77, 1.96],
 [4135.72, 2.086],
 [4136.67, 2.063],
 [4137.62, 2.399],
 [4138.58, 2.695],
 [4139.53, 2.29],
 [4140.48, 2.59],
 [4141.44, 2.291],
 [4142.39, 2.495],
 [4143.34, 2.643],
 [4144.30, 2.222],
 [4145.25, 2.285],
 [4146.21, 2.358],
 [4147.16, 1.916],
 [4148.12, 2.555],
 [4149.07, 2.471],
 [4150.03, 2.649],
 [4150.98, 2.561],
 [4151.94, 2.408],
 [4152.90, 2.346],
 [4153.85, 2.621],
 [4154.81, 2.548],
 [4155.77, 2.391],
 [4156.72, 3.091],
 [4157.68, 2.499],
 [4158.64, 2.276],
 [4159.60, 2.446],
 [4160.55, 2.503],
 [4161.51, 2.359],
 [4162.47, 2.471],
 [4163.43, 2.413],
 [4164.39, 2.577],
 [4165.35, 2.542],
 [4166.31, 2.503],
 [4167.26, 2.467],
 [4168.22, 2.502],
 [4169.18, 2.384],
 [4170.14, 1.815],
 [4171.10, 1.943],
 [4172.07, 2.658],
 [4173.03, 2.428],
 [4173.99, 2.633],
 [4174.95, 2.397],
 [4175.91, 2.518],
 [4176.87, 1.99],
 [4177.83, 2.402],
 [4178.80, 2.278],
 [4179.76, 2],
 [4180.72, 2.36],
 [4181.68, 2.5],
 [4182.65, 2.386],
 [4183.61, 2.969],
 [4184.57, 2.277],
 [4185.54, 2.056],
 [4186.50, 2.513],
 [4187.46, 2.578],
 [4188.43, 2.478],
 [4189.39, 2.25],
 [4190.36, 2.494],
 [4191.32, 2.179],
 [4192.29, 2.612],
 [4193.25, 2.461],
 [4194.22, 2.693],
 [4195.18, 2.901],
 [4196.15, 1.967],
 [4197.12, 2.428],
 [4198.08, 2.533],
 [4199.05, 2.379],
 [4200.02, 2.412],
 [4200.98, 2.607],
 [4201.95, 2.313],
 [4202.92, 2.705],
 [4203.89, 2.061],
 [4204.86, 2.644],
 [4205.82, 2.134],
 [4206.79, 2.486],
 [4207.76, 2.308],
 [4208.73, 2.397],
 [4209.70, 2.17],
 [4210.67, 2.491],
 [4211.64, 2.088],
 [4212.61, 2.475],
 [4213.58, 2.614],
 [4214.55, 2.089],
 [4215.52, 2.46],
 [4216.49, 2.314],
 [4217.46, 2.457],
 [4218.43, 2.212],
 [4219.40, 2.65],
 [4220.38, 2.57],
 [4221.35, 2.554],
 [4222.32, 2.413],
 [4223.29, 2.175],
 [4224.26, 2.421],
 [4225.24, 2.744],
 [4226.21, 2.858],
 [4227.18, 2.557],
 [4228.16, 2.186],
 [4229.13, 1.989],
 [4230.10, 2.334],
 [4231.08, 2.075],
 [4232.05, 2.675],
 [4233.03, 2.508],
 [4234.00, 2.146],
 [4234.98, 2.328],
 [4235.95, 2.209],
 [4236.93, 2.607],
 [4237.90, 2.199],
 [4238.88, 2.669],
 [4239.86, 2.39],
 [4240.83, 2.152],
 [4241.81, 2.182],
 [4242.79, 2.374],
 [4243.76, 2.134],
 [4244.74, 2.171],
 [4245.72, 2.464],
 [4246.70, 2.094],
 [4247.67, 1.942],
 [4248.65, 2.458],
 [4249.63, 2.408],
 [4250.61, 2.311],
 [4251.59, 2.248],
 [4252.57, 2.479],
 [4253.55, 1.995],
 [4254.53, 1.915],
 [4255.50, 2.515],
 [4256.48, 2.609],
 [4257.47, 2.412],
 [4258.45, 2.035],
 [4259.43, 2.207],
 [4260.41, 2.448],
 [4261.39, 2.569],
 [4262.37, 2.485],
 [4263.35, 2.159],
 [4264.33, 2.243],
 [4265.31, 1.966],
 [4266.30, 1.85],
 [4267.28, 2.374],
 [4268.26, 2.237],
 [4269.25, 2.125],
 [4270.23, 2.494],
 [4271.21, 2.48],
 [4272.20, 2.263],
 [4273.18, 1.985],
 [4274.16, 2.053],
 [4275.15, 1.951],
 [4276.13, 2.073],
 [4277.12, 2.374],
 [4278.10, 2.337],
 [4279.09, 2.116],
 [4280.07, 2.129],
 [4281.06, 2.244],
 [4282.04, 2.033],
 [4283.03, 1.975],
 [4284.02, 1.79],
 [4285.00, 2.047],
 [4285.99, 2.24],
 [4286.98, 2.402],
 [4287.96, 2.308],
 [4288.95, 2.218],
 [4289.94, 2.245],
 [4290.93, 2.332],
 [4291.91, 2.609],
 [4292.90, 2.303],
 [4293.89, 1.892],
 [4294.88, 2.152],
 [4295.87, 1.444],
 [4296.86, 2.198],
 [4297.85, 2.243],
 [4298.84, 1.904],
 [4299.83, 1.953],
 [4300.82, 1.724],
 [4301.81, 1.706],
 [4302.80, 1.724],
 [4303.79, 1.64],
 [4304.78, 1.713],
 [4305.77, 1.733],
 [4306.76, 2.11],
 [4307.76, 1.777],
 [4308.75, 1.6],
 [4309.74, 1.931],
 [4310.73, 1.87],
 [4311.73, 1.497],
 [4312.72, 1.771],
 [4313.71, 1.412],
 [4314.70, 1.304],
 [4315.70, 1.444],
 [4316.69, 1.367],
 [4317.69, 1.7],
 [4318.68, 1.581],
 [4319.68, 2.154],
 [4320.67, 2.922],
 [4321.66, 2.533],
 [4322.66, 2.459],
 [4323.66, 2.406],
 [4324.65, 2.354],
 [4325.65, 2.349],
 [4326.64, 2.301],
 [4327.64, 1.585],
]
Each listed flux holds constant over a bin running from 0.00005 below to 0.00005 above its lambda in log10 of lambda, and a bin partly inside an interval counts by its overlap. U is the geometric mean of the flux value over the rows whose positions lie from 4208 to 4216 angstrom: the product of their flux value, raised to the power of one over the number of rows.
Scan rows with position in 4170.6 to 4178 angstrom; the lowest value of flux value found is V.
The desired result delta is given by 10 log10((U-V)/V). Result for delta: -6.9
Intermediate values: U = 2.34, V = 1.943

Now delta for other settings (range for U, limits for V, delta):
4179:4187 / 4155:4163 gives -14.0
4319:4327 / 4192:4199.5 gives -6.3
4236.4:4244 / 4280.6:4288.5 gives -5.2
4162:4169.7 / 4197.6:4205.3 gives -6.9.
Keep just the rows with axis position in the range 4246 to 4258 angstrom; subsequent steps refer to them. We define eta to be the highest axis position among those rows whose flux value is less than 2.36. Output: 4254.53 angstrom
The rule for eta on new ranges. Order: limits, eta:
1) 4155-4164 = 4161.51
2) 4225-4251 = 4250.61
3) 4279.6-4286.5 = 4285.99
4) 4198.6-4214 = 4211.64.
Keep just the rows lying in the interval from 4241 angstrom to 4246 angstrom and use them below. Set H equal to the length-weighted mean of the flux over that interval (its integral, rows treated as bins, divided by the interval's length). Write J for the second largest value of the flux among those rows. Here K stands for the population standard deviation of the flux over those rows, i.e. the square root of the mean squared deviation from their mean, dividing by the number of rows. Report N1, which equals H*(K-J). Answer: -5.0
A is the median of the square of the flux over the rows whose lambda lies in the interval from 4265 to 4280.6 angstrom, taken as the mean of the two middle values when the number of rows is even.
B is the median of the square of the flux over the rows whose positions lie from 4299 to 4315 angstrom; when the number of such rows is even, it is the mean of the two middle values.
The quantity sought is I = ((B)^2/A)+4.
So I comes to 6.0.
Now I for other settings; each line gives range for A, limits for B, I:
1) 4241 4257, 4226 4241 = 9.7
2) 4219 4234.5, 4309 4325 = 5.8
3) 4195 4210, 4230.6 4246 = 8.6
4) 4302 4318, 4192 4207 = 16.9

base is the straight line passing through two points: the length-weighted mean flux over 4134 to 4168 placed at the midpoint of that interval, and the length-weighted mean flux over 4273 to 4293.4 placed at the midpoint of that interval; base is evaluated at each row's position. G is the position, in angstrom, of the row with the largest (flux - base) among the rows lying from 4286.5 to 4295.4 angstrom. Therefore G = 4291.91 angstrom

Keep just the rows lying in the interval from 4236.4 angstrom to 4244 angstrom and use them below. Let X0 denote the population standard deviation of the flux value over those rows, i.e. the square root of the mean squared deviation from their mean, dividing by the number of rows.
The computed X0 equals 0.20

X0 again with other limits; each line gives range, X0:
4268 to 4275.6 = 0.20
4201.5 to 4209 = 0.21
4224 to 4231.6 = 0.29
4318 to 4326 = 0.35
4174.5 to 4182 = 0.19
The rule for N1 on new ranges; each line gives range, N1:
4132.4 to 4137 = -4.0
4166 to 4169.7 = -6.0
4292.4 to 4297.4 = -3.8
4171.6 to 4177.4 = -5.9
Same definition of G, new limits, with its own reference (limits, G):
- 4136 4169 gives 4156.72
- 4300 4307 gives 4306.76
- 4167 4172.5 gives 4172.07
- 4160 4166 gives 4164.39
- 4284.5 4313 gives 4291.91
